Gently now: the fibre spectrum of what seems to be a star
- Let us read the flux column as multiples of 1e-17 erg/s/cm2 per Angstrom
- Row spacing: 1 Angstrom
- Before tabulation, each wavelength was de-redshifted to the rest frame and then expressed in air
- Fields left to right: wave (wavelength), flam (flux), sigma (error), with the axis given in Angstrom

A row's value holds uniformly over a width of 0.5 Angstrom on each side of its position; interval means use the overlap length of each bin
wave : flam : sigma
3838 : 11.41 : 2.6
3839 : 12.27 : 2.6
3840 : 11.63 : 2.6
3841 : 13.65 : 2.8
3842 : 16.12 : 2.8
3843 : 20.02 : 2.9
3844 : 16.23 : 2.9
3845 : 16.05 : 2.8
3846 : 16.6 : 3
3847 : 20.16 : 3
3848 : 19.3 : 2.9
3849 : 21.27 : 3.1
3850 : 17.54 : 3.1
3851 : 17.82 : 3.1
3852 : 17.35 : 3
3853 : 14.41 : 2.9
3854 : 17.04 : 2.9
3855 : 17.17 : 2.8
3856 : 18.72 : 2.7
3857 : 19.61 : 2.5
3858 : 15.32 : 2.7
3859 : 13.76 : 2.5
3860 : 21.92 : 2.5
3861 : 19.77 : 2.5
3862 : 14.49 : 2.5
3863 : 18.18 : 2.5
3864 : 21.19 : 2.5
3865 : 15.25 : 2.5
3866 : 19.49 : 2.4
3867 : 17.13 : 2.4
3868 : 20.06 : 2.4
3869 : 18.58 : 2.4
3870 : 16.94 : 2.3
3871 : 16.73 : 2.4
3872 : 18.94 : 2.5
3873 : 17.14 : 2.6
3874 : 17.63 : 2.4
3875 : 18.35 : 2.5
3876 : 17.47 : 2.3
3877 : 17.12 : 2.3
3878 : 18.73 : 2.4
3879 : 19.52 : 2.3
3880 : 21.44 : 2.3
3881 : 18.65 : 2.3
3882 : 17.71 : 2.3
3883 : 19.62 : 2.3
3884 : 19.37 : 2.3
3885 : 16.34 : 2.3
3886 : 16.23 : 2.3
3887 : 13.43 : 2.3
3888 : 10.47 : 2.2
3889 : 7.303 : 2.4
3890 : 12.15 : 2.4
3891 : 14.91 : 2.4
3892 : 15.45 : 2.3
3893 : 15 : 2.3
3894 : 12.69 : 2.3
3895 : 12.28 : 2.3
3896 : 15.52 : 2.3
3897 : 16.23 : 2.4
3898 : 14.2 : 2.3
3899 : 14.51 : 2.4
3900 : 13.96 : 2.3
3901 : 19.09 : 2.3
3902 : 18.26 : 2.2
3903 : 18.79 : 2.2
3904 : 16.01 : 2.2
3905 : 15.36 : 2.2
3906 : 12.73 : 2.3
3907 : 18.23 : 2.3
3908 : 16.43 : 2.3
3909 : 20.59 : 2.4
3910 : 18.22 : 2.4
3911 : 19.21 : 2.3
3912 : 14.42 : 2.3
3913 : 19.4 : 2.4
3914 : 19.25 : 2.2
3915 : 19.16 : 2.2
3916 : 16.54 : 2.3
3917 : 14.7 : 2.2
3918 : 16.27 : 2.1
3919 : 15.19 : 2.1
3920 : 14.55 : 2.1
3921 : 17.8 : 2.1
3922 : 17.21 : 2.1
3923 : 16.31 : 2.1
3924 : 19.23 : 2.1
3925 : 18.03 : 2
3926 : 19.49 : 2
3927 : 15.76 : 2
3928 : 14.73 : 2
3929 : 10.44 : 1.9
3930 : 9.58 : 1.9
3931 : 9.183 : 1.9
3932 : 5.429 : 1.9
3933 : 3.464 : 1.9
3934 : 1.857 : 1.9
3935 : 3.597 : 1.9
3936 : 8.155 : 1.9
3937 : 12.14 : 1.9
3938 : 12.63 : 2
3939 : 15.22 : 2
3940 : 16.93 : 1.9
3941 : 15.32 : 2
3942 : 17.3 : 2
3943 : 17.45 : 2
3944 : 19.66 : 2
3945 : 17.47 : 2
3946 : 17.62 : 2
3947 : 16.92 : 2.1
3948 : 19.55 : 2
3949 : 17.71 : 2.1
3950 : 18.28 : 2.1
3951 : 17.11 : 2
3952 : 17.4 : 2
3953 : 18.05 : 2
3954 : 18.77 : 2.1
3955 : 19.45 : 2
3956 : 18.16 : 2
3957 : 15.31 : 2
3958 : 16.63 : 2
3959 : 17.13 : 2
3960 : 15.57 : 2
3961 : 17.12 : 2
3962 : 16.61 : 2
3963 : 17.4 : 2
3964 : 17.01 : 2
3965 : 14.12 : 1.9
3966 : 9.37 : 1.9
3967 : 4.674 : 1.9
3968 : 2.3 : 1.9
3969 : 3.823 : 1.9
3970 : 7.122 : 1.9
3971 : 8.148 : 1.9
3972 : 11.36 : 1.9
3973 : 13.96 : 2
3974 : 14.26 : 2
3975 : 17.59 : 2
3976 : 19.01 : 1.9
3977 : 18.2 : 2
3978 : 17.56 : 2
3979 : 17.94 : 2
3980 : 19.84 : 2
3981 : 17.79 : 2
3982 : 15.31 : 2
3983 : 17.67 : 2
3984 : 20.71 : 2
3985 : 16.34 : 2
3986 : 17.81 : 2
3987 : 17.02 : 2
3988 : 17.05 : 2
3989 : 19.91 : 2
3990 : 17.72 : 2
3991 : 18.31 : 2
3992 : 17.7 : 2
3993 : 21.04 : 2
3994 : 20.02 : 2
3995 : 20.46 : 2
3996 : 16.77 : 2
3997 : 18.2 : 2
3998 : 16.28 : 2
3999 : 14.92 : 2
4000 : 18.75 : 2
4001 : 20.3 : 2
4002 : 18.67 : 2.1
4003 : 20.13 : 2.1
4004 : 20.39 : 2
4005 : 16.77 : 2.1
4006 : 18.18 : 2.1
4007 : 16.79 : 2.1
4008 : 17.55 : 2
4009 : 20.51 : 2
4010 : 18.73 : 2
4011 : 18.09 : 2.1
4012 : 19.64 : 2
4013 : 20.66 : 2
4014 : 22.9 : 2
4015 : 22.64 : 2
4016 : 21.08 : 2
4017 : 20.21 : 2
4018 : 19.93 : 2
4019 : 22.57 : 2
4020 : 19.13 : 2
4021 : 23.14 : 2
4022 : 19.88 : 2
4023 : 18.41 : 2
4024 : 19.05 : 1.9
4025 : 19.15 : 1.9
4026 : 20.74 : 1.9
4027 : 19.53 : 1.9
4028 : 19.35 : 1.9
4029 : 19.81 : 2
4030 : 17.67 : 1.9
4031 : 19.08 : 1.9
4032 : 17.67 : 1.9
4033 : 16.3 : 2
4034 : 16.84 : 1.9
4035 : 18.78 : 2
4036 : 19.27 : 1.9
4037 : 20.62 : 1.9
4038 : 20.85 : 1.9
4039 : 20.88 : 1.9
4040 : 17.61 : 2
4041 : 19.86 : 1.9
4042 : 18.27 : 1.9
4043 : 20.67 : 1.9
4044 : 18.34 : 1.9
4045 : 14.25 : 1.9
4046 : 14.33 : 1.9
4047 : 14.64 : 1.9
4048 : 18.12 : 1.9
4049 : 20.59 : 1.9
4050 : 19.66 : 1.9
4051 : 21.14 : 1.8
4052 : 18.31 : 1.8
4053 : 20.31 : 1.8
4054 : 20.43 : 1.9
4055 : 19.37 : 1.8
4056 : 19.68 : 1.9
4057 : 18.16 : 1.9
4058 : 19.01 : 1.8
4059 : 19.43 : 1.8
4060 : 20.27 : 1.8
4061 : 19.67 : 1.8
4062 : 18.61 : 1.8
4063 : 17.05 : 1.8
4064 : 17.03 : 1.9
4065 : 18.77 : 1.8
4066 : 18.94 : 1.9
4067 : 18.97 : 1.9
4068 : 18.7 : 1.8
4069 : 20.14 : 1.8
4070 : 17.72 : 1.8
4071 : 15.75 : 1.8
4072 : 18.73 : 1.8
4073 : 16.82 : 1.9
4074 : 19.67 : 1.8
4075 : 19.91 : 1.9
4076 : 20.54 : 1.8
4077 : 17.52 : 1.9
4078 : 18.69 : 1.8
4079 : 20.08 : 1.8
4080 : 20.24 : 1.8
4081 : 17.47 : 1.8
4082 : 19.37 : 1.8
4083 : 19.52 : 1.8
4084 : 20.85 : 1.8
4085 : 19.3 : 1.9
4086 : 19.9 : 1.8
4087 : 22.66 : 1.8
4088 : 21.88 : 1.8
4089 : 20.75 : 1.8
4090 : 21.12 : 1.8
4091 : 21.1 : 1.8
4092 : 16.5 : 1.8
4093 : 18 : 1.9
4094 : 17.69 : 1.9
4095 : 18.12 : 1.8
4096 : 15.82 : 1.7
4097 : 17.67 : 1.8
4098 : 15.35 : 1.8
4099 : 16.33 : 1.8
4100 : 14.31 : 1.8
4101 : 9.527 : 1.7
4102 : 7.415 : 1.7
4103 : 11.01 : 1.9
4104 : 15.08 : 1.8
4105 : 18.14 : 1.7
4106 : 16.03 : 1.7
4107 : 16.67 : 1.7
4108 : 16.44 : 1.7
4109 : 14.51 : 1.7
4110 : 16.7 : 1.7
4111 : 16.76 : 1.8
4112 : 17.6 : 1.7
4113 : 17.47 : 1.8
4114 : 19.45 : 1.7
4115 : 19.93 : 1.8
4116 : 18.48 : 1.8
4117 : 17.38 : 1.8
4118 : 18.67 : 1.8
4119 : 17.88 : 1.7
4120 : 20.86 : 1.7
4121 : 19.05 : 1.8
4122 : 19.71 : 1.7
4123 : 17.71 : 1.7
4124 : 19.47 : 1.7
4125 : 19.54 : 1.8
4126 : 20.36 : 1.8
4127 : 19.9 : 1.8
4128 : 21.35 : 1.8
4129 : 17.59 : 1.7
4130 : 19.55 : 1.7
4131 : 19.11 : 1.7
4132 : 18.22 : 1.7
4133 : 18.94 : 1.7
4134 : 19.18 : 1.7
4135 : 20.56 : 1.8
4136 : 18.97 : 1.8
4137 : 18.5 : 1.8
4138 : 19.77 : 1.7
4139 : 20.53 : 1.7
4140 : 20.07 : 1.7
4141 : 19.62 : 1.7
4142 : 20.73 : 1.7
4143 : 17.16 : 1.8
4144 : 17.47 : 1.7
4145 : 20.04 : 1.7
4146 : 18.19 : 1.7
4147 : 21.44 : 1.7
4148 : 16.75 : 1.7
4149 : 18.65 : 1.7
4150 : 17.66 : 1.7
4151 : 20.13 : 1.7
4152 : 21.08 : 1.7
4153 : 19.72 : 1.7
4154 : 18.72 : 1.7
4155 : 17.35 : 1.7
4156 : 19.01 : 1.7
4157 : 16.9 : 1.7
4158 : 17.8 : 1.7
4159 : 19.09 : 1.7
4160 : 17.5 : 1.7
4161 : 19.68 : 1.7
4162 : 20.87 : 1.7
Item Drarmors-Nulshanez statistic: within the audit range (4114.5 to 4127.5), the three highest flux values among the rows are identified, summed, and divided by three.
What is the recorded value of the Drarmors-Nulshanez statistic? 20.4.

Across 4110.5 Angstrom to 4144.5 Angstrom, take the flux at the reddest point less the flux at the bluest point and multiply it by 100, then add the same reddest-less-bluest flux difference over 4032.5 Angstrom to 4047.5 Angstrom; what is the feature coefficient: 69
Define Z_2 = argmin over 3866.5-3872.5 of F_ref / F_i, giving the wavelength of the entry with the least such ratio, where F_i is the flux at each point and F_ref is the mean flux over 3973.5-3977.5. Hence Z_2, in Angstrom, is 3868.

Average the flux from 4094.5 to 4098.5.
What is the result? 16.7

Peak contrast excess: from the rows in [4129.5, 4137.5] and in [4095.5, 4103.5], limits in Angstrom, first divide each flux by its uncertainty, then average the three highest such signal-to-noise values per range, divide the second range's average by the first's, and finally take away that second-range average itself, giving -8.6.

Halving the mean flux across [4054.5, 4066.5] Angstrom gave 9.42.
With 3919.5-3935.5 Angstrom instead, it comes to 6.15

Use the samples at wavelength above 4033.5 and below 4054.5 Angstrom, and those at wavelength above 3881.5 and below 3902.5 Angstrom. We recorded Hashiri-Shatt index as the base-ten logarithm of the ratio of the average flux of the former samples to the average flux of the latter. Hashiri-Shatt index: 0.10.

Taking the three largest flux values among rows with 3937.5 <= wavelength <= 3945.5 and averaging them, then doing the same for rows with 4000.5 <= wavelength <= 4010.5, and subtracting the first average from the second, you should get 2.2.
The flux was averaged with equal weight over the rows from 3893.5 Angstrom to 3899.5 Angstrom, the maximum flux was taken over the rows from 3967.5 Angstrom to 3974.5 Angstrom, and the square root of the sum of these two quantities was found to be 5.3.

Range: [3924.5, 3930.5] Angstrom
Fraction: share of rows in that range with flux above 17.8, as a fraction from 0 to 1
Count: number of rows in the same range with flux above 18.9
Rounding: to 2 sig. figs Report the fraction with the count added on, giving 1.3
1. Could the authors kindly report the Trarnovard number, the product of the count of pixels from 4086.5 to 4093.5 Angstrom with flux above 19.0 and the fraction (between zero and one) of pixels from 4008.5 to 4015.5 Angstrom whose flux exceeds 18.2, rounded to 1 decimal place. 4.3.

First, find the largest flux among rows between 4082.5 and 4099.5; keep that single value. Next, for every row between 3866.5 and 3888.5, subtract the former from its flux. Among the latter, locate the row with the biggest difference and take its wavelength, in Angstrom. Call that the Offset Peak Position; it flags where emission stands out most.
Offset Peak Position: 3880 Angstrom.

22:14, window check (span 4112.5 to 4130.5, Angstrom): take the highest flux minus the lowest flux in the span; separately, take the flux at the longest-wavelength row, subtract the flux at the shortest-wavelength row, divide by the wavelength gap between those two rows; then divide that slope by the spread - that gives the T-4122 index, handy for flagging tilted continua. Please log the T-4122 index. 0.03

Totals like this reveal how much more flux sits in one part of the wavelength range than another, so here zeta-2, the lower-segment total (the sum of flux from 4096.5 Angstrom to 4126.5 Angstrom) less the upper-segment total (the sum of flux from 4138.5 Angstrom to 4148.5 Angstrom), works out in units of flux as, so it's 314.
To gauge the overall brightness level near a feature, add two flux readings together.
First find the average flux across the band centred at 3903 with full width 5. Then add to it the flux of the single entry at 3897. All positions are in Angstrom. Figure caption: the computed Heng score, 33.7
